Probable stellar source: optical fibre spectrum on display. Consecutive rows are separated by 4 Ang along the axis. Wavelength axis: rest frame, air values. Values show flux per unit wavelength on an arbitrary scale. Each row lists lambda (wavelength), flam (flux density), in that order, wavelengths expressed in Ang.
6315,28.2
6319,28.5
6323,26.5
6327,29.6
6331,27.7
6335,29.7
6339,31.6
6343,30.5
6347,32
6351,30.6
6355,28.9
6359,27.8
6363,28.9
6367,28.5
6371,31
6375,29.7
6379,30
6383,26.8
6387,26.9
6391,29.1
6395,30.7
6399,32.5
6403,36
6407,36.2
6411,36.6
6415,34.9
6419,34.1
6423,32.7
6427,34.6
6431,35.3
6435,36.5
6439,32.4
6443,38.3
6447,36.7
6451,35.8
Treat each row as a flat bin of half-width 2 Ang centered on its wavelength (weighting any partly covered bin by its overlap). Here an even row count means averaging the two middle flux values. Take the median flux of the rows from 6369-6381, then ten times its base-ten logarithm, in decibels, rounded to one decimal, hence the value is 14.8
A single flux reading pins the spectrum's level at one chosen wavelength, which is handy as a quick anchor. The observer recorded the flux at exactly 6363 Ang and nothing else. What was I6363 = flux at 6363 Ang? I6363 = 28.9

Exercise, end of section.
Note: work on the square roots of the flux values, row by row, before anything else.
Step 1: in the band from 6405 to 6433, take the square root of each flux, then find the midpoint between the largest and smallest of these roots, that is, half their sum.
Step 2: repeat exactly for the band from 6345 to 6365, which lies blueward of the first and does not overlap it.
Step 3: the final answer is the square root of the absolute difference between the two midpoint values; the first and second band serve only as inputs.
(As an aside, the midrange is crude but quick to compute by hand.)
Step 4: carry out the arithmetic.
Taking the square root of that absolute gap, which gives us 0.65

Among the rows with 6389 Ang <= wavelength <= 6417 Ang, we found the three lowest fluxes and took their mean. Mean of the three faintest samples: 30.8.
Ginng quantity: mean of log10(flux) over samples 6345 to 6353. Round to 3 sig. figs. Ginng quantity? 1.50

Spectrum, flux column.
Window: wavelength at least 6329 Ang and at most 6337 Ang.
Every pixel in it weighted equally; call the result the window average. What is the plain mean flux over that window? 28.7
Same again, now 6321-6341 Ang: 29.0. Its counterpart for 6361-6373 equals 29.5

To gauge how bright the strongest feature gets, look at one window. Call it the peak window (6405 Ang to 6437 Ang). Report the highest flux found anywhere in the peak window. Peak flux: 36.6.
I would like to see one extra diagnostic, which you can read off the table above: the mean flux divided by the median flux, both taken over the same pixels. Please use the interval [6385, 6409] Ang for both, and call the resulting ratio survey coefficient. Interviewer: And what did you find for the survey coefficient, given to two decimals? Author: 1.01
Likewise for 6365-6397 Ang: 0.99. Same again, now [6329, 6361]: 0.99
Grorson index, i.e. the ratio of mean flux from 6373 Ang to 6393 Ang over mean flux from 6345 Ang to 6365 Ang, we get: 0.96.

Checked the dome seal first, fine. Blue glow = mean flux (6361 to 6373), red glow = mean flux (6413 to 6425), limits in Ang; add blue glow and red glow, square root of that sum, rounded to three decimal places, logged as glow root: 7.960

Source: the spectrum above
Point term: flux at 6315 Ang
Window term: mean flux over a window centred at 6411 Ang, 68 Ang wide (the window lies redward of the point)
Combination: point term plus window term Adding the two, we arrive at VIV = 61.4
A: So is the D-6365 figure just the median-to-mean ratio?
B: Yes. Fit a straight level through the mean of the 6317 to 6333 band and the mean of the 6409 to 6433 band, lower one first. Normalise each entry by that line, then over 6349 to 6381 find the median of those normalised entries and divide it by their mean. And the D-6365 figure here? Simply 0.988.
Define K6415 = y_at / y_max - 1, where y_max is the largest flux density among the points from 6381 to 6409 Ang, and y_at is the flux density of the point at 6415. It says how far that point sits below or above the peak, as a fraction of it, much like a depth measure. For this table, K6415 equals -0.04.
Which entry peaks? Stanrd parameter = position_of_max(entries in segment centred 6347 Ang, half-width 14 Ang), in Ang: 6347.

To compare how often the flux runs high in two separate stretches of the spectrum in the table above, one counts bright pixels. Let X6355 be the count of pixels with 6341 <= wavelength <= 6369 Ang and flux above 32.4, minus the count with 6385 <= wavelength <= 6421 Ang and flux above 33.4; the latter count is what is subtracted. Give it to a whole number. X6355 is -5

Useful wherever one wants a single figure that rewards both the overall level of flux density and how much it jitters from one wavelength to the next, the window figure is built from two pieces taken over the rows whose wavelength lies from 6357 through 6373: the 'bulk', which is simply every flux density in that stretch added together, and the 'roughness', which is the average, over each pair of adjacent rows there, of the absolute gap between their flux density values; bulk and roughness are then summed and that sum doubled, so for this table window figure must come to 235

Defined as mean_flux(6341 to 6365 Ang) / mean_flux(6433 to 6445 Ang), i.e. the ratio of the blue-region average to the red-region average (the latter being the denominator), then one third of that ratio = 0.278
